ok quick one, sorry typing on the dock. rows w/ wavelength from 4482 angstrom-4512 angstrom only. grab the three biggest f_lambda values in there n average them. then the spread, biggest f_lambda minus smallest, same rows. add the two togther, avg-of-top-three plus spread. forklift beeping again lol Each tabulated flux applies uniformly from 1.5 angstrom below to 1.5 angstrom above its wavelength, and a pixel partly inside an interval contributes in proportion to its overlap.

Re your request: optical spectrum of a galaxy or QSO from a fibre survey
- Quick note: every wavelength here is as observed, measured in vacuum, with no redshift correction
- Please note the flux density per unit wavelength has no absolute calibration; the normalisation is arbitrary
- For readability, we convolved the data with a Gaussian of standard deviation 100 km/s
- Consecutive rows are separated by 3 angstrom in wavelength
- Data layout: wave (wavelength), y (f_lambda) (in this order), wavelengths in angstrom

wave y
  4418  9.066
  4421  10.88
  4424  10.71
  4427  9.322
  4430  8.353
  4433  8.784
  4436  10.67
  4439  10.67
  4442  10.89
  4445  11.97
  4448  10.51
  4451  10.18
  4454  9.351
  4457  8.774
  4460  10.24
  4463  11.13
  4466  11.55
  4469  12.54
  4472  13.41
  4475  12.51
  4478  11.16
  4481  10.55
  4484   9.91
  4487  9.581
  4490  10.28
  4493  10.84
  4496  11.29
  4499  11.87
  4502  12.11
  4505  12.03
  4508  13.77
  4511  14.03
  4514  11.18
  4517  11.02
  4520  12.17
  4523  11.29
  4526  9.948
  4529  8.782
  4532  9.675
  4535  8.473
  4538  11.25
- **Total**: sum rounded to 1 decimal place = 17.8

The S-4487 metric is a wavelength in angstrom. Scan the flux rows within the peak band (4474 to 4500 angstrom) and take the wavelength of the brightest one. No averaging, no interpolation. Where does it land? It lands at 4475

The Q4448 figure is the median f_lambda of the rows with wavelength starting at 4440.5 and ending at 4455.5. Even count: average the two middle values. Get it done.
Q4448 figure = 10.5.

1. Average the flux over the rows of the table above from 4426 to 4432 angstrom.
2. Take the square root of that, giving 2.97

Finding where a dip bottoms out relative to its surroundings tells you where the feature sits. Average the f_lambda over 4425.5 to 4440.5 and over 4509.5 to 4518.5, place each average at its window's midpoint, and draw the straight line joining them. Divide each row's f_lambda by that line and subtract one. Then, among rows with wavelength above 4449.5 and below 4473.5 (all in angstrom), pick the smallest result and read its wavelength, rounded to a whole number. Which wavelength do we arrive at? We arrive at 4457 angstrom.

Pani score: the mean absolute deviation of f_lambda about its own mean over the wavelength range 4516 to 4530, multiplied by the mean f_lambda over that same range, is 10.9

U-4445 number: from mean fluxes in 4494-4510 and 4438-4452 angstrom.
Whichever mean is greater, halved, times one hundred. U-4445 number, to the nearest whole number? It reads 611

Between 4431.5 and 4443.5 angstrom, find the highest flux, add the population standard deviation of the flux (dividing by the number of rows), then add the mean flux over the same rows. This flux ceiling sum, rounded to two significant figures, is 22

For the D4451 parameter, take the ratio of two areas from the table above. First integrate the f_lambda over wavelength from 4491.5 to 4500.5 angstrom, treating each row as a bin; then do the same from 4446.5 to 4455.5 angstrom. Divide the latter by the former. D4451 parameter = 0.88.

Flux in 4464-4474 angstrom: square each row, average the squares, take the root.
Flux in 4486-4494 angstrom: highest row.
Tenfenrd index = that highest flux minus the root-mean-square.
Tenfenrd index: -1.7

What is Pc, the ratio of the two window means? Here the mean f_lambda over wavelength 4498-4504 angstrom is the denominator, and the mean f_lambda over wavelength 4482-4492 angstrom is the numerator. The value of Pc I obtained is 0.83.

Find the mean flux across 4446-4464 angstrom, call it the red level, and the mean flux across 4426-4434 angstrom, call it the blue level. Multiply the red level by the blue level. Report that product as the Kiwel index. 88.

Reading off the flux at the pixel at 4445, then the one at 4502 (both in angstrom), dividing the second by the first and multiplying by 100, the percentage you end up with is 101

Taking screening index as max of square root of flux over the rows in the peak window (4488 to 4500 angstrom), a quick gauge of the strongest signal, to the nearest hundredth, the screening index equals 3.45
